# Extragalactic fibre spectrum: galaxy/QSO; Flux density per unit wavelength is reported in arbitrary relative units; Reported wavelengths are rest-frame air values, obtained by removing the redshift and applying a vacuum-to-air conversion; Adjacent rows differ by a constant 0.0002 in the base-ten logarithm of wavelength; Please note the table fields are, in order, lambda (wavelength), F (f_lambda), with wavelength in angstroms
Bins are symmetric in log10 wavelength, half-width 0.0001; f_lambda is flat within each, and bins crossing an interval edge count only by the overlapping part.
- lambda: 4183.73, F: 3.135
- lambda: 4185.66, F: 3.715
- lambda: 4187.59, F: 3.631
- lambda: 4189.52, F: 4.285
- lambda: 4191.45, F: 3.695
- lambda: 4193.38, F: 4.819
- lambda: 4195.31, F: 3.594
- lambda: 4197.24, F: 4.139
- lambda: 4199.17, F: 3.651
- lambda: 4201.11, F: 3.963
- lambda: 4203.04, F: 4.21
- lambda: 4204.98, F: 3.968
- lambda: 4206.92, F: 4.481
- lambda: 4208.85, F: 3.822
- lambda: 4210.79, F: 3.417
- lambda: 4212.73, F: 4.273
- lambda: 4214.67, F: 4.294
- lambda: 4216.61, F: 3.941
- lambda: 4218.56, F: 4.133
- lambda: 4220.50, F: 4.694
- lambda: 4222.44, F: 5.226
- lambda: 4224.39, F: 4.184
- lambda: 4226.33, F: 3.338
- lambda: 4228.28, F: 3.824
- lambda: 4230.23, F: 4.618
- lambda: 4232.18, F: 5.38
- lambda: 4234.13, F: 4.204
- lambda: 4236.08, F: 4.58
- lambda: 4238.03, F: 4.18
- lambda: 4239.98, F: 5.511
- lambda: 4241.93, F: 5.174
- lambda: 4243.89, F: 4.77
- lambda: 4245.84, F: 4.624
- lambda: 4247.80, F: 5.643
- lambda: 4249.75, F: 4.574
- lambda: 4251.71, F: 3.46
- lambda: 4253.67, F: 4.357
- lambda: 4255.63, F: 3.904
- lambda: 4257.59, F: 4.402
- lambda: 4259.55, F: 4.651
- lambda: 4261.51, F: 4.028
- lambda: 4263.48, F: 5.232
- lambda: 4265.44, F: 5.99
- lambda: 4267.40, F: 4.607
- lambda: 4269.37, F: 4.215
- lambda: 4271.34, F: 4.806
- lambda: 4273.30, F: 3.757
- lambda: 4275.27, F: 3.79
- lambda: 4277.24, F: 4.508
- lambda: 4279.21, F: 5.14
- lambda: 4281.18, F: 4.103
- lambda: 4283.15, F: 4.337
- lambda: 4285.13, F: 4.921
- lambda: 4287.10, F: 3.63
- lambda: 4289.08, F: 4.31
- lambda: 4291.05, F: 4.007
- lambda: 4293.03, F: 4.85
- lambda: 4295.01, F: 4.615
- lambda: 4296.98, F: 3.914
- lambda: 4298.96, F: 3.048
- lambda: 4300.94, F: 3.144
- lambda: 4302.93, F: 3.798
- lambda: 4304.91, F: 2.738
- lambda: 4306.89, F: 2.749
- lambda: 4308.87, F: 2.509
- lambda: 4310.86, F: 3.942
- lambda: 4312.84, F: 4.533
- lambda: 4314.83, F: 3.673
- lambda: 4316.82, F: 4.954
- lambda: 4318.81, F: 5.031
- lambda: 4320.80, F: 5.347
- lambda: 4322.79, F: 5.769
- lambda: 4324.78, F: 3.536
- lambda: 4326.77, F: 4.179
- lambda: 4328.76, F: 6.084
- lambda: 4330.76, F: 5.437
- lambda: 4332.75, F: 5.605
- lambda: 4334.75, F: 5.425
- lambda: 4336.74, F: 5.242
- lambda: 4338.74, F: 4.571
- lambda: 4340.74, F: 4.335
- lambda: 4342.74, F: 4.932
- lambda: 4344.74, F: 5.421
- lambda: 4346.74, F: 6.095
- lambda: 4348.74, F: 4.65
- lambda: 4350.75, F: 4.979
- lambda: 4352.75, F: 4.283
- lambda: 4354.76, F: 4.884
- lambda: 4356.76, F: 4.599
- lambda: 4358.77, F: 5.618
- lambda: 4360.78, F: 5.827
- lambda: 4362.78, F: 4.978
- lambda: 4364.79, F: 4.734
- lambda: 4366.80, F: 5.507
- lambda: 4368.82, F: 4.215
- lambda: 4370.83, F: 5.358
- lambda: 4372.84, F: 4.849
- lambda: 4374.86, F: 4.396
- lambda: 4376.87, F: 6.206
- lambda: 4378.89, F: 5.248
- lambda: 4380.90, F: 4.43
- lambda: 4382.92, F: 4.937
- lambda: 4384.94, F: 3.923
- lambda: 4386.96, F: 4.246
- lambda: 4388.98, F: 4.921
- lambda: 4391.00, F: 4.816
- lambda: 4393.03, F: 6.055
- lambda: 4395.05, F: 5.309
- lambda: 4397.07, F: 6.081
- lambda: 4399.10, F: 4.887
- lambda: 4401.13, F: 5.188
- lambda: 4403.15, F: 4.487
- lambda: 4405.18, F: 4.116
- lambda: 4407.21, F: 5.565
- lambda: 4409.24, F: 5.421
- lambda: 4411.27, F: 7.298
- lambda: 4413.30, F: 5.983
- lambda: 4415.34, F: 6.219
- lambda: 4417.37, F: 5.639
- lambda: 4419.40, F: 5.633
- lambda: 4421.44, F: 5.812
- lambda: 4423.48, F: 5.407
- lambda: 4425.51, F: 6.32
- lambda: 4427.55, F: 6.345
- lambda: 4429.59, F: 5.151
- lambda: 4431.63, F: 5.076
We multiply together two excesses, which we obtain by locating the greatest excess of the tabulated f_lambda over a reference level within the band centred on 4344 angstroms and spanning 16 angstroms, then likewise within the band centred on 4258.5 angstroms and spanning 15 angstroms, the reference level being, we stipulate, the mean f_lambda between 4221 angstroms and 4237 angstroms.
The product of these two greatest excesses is 2.6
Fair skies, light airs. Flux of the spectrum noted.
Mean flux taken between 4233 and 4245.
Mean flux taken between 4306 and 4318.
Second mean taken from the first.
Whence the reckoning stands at 1.0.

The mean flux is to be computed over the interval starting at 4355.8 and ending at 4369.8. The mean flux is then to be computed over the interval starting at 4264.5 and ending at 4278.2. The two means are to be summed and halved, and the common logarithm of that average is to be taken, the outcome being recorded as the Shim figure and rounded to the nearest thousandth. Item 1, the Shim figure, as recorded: 0.681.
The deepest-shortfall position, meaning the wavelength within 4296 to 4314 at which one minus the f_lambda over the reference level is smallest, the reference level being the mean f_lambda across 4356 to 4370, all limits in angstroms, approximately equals 4312.84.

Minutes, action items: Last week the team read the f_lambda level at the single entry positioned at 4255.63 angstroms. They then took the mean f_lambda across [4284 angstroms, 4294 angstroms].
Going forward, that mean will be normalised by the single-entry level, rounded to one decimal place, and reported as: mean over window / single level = 1.1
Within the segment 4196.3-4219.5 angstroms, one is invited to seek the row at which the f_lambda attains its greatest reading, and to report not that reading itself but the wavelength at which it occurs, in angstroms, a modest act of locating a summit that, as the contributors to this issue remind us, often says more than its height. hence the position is 4206.92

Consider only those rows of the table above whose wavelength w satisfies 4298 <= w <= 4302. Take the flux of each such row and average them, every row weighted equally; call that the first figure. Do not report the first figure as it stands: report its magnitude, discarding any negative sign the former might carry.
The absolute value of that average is 3.1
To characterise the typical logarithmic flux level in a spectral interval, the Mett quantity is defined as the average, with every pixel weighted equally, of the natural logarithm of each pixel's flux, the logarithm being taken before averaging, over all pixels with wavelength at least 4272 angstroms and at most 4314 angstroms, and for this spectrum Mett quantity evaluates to 1.35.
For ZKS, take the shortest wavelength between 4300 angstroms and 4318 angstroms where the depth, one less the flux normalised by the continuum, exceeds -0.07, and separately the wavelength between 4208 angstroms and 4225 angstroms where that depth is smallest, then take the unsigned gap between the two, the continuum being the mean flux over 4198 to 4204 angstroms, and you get 78.5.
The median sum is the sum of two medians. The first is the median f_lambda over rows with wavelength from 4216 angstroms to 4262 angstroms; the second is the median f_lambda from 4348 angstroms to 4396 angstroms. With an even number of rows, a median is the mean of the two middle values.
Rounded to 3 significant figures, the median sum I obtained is 9.39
